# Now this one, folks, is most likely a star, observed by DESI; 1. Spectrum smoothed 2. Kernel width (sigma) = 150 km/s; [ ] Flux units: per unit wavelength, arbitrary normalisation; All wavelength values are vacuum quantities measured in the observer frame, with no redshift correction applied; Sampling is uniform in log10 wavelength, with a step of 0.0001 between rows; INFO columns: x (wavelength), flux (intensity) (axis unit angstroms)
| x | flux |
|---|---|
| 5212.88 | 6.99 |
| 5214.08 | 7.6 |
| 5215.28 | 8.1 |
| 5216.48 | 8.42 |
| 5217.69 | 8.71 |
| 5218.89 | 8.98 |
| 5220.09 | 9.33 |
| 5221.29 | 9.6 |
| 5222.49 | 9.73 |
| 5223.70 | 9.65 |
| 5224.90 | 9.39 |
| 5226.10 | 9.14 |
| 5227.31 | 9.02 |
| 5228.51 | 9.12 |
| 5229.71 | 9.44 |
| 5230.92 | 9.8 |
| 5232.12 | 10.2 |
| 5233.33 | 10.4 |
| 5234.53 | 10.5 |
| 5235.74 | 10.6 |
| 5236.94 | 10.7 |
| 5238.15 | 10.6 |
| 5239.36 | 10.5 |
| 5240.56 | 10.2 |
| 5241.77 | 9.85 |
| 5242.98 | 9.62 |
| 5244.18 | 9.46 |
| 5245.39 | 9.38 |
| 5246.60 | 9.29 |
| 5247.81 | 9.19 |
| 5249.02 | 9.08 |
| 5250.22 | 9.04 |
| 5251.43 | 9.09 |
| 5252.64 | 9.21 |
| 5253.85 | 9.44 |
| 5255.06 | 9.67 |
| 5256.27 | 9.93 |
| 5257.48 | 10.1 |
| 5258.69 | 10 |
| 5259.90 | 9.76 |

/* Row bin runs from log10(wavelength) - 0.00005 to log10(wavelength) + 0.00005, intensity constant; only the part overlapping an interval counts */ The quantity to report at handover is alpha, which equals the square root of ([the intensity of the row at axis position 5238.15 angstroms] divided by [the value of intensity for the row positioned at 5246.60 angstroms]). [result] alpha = 1.07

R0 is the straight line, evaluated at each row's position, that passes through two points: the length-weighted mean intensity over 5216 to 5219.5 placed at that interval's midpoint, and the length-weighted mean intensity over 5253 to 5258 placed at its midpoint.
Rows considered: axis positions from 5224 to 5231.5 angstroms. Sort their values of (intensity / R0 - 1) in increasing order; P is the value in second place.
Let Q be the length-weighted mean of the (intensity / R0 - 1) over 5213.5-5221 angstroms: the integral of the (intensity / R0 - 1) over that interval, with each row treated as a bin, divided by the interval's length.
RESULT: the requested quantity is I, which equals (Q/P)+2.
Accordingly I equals 1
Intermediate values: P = 0.013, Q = -0.01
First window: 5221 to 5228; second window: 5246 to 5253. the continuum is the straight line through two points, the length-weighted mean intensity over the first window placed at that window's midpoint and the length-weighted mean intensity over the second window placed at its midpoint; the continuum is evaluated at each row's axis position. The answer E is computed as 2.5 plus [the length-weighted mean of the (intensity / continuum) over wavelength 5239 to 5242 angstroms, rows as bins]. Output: 3.60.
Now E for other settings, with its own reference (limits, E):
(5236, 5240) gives 3.64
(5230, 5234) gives 3.58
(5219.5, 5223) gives 3.51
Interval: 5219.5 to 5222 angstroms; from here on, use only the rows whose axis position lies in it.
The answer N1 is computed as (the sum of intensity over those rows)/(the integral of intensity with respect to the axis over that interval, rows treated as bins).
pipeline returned 0.80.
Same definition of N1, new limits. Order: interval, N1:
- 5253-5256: 0.67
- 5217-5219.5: 0.80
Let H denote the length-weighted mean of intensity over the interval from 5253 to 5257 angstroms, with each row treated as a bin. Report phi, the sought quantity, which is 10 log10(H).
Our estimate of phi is 9.9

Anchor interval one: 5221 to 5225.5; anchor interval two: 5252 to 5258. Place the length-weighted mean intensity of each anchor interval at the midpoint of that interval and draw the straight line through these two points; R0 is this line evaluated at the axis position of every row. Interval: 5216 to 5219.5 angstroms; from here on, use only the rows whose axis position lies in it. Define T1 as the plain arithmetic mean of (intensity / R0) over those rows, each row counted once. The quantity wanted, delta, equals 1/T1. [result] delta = 1.10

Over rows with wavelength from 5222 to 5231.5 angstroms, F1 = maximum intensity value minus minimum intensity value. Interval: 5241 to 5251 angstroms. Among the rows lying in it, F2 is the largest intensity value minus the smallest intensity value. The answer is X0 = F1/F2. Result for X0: 0.96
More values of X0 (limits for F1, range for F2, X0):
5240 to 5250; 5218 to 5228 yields 1.49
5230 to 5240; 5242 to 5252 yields 1.55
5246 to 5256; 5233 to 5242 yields 0.74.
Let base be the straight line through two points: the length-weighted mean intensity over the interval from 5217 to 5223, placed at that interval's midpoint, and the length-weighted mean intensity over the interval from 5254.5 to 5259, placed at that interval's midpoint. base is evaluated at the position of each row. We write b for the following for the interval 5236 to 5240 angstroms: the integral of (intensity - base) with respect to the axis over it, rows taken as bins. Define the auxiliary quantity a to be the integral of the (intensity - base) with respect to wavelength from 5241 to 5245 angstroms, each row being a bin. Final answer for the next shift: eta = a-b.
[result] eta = -4.1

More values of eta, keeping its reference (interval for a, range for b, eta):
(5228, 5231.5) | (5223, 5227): 0.0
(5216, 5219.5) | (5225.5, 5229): -0.7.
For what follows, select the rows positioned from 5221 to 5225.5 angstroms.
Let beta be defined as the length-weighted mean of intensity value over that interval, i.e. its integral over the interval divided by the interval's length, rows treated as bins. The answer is 9.6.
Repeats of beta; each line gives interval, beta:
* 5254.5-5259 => 9.9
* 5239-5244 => 10.0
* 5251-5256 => 9.4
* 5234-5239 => 10.6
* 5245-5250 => 9.2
